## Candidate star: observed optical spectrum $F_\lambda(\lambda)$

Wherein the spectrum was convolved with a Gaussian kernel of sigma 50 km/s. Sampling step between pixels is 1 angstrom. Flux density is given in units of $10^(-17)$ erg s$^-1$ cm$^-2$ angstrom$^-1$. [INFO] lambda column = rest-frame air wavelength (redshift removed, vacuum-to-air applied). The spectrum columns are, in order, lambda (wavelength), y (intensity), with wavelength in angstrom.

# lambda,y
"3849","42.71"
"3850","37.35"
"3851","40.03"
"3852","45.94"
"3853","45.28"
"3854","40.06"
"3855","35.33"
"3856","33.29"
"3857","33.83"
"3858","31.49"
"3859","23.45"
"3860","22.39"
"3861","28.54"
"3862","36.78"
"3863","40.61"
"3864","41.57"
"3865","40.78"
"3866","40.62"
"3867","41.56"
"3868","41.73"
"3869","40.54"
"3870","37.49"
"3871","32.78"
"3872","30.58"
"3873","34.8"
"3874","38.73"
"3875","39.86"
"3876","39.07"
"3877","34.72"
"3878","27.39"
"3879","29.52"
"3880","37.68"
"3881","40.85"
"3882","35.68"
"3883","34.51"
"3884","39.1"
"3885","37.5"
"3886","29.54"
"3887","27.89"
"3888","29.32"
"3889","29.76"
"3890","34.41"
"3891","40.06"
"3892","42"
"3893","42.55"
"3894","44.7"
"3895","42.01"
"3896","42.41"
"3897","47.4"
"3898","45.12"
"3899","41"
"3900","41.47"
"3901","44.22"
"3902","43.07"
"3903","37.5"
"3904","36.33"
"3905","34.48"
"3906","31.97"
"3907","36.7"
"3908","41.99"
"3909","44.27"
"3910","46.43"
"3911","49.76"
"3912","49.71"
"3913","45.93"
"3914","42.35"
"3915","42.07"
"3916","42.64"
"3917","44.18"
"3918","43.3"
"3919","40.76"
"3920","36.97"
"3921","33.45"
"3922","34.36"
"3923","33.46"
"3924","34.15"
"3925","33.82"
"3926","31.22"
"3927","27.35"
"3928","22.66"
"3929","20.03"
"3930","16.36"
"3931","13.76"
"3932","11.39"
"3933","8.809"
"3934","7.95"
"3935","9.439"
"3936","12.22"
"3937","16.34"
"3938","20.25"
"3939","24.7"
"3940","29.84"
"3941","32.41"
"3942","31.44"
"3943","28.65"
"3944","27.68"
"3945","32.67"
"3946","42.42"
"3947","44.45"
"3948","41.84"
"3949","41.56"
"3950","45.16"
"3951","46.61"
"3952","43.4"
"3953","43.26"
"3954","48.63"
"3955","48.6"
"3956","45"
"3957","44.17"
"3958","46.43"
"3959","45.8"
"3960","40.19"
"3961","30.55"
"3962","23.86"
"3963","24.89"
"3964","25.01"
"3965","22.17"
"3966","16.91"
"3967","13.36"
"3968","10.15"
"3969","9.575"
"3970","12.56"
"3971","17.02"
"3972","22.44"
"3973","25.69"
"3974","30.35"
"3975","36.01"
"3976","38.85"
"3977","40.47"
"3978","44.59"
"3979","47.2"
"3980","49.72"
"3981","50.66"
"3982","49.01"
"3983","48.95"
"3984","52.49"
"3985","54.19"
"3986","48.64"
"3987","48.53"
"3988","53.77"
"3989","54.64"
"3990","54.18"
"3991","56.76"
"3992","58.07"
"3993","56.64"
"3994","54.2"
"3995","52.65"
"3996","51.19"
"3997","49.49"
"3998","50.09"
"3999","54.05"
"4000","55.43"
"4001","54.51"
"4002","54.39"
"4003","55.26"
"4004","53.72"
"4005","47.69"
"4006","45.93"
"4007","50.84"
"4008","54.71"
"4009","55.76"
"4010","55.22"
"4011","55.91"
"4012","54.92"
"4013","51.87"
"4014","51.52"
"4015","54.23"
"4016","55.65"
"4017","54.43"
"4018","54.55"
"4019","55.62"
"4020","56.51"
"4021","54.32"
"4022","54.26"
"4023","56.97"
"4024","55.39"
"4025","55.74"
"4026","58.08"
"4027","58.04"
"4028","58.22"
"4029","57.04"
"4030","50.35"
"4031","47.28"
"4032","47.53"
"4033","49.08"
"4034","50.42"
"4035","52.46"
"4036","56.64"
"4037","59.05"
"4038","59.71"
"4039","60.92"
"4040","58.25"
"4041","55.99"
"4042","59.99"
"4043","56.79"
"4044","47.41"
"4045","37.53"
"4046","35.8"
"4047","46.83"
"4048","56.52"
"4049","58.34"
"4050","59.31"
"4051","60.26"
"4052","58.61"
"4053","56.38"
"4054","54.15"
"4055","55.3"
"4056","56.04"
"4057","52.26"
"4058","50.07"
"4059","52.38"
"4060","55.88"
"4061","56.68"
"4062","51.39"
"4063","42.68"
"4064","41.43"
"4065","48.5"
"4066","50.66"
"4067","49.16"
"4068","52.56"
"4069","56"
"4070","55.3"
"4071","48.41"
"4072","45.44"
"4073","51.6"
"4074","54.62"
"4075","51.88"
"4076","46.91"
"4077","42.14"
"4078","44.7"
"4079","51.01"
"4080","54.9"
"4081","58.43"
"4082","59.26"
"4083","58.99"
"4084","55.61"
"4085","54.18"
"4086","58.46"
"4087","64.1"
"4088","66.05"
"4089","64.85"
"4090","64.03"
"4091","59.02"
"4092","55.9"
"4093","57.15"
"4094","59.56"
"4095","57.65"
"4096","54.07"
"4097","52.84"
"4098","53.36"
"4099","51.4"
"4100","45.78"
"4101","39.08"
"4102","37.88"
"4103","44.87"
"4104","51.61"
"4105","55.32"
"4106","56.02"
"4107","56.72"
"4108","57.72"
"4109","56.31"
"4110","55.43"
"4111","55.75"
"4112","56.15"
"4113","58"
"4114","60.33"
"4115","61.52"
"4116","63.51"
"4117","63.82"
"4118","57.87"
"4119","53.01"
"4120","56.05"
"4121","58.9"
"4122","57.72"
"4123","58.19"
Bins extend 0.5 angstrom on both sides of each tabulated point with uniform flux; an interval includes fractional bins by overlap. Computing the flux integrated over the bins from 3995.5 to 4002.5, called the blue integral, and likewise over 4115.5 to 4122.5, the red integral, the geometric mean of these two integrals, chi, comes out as 389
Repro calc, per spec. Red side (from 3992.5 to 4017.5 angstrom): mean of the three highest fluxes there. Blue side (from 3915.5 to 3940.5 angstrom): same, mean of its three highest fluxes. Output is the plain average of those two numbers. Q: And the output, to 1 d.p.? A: 49.7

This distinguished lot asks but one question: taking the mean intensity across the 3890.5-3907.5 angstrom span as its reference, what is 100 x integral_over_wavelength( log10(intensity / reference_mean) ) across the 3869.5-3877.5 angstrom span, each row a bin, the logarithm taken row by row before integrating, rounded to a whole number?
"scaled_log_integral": -44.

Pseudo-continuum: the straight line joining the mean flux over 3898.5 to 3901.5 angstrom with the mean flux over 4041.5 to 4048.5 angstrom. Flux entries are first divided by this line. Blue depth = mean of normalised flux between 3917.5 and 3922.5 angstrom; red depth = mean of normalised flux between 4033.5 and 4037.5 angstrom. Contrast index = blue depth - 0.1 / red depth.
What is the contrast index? 0.79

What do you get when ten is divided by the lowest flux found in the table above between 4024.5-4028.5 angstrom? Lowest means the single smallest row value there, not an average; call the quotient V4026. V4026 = 0.179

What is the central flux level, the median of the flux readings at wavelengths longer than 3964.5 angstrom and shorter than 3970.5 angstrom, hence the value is 13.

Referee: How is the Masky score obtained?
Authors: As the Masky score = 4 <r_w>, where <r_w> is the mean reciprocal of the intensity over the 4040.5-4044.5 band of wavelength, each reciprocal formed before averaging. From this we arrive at 0.073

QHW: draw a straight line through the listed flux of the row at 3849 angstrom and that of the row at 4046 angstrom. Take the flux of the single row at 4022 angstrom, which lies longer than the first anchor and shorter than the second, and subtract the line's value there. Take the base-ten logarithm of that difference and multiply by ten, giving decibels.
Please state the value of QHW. 12.5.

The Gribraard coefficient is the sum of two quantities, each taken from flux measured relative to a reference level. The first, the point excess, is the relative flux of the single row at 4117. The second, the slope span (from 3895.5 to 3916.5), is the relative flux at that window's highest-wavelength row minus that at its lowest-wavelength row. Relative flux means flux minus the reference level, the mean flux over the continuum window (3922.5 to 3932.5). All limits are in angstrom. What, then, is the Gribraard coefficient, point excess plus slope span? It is 40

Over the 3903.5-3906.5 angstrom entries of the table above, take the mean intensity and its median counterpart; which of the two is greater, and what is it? 34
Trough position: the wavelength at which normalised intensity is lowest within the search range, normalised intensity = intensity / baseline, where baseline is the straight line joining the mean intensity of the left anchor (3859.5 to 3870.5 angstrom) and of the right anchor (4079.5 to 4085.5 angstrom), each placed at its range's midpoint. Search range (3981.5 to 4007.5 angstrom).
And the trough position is 4006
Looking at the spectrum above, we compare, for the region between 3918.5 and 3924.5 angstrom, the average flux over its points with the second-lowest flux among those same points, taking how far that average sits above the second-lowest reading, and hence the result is 2.1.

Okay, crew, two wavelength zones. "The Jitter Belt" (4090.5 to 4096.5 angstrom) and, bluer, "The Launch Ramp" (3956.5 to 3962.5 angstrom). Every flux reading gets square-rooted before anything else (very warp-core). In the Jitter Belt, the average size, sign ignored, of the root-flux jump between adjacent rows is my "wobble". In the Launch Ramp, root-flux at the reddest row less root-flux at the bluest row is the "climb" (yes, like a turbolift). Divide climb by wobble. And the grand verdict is -10.9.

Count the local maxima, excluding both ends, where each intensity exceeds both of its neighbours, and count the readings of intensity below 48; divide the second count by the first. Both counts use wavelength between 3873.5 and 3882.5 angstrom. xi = 4.5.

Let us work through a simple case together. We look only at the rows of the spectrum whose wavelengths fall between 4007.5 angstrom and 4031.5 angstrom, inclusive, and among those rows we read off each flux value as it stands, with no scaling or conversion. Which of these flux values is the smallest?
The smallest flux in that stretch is 47.28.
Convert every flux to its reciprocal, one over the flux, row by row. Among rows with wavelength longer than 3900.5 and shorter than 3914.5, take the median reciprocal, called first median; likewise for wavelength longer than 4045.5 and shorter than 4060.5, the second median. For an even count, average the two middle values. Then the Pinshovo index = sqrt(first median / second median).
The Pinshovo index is 1.14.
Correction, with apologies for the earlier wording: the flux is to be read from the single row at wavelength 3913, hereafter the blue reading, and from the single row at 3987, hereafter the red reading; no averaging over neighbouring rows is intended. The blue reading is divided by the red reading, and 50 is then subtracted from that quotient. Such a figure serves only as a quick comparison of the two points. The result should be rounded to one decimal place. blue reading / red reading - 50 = -49.1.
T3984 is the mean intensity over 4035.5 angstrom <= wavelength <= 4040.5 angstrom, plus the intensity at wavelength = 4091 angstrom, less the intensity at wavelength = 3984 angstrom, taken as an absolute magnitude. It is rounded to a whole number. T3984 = 65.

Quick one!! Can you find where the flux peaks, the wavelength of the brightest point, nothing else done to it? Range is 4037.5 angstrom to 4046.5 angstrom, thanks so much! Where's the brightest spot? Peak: 4039 angstrom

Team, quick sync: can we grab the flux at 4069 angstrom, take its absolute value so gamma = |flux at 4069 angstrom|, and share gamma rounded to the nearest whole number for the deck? 56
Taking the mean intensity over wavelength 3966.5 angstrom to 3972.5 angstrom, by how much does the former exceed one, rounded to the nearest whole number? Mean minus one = 13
